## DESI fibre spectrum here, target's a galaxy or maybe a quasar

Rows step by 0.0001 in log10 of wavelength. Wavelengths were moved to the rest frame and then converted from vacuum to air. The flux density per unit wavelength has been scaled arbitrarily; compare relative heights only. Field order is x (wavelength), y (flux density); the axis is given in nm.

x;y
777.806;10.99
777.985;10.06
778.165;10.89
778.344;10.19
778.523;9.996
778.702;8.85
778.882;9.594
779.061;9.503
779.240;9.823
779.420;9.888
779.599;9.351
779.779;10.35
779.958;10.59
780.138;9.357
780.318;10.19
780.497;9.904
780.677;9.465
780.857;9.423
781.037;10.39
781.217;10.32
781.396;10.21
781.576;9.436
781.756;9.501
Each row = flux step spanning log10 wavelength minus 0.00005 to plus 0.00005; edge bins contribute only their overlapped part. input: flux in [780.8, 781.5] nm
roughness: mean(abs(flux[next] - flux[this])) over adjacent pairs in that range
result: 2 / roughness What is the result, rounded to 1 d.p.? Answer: 5.2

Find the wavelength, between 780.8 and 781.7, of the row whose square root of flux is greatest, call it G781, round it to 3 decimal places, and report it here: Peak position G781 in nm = 781.037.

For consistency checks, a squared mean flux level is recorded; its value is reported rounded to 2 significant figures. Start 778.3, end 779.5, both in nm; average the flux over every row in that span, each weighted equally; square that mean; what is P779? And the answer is 94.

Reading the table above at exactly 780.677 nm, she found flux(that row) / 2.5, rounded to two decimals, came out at 3.79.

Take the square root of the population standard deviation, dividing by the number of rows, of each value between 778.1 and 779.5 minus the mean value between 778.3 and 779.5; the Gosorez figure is 0.74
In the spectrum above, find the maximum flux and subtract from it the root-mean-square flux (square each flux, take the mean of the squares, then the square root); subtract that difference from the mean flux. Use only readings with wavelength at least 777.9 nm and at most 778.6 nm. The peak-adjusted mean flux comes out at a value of 9.68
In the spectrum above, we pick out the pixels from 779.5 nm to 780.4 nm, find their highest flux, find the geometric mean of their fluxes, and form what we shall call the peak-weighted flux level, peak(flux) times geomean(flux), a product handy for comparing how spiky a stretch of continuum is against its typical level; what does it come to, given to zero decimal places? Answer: 105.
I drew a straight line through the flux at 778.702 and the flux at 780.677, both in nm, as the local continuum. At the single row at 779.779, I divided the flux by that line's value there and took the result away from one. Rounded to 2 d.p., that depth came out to -0.13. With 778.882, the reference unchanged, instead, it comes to -0.08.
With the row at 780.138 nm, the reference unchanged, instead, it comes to -0.01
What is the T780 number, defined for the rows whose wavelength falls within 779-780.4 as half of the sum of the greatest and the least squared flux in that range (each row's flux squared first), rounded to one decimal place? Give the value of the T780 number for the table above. 99.8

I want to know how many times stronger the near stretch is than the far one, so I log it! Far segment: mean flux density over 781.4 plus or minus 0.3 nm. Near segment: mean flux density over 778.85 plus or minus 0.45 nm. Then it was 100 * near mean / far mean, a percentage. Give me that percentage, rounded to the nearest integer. 96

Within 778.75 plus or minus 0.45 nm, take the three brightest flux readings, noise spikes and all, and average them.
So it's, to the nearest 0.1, 9.9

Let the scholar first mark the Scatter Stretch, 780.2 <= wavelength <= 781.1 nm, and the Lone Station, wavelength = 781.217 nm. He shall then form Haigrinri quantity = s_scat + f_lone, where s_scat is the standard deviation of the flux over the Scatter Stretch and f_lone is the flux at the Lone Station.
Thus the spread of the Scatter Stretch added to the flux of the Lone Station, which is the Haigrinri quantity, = 10.7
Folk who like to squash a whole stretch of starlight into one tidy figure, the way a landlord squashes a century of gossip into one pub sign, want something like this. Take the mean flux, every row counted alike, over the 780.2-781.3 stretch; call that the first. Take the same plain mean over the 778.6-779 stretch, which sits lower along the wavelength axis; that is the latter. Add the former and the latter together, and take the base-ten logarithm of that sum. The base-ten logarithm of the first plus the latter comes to 1.28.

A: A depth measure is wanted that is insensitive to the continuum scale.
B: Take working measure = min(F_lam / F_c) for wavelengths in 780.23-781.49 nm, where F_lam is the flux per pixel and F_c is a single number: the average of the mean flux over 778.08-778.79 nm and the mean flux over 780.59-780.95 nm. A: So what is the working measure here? 0.97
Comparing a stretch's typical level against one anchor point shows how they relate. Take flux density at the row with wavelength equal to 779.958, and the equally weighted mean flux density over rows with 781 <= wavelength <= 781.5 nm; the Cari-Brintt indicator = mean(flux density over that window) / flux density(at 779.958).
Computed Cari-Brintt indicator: 0.97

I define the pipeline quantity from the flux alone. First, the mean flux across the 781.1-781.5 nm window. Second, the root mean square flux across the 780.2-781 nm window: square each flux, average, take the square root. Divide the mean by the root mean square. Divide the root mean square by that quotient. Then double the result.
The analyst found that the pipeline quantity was 18.5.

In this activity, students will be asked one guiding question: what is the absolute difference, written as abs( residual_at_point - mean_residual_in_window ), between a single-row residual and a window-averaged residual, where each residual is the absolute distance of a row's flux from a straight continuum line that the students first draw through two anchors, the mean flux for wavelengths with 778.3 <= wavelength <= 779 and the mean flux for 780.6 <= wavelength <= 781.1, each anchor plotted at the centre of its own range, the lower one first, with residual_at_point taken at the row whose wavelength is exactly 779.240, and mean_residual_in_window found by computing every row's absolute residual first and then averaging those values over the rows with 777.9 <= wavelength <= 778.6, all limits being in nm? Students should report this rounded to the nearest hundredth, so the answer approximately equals 0.51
